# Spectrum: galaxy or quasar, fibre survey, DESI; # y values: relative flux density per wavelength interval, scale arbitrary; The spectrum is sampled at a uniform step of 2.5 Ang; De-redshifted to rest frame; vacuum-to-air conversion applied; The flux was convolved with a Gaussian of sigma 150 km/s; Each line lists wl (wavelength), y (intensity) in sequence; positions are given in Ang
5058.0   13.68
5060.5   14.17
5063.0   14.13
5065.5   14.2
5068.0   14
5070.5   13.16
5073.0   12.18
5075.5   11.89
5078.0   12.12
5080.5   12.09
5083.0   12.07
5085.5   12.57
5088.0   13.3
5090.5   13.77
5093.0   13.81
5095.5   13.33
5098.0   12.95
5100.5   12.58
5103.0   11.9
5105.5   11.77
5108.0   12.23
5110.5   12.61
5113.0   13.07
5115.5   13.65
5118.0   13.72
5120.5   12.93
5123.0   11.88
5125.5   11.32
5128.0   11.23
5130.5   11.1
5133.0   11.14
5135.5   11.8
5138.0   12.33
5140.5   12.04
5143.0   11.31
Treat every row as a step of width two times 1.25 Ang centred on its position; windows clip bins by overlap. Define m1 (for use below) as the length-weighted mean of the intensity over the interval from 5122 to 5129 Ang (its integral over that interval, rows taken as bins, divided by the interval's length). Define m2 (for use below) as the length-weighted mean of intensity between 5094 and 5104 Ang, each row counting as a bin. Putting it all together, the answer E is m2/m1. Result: 1.11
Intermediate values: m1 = 11.5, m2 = 12.7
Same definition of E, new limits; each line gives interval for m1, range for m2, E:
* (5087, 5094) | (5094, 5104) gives 0.93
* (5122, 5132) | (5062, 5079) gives 1.15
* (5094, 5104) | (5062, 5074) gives 1.06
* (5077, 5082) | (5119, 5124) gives 1.03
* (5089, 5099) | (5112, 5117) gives 0.99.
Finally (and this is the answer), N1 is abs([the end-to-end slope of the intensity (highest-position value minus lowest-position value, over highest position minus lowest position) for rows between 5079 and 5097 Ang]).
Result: 0.08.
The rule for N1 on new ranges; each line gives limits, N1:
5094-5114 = 0.01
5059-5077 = 0.15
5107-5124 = 0.02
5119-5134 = 0.14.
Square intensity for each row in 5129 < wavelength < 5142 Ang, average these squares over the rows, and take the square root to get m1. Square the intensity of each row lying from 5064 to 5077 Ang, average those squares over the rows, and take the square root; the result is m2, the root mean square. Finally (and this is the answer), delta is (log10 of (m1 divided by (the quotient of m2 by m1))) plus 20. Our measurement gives 21.0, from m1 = 11.7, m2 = 13.1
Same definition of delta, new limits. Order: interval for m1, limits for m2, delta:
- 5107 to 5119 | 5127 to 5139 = 21.2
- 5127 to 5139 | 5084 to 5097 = 21.0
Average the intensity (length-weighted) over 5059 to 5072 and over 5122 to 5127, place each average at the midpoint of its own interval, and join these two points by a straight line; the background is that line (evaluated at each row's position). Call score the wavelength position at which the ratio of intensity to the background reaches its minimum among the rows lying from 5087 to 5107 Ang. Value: 5105.5 Ang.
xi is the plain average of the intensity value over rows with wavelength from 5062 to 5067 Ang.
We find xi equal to 14.2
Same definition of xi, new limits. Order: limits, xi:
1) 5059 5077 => 13.4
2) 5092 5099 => 13.4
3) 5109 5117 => 13.1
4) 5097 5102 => 12.8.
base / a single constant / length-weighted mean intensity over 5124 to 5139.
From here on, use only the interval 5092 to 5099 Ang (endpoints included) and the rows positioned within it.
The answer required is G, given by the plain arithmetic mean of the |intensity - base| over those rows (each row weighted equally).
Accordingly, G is 1.9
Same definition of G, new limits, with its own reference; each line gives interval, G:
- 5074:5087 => 0.7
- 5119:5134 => 0.5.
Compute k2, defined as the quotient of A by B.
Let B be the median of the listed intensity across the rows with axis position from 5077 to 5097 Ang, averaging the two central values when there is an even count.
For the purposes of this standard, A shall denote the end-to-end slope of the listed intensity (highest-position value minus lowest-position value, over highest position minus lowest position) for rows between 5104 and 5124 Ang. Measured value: 0.000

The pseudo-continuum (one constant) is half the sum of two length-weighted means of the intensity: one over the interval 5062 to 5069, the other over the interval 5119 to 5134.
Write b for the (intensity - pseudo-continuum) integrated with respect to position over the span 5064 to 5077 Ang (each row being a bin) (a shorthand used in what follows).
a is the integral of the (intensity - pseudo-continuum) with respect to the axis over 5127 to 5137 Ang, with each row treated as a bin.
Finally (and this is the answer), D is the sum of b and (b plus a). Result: -10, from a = -15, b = 3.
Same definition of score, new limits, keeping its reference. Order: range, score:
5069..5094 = 5075.5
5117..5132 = 5130.5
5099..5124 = 5105.5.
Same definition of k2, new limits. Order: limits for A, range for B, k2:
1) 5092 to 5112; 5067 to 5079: -0.006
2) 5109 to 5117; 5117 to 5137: 0.018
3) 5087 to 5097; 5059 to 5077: 0.000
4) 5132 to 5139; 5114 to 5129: 0.019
